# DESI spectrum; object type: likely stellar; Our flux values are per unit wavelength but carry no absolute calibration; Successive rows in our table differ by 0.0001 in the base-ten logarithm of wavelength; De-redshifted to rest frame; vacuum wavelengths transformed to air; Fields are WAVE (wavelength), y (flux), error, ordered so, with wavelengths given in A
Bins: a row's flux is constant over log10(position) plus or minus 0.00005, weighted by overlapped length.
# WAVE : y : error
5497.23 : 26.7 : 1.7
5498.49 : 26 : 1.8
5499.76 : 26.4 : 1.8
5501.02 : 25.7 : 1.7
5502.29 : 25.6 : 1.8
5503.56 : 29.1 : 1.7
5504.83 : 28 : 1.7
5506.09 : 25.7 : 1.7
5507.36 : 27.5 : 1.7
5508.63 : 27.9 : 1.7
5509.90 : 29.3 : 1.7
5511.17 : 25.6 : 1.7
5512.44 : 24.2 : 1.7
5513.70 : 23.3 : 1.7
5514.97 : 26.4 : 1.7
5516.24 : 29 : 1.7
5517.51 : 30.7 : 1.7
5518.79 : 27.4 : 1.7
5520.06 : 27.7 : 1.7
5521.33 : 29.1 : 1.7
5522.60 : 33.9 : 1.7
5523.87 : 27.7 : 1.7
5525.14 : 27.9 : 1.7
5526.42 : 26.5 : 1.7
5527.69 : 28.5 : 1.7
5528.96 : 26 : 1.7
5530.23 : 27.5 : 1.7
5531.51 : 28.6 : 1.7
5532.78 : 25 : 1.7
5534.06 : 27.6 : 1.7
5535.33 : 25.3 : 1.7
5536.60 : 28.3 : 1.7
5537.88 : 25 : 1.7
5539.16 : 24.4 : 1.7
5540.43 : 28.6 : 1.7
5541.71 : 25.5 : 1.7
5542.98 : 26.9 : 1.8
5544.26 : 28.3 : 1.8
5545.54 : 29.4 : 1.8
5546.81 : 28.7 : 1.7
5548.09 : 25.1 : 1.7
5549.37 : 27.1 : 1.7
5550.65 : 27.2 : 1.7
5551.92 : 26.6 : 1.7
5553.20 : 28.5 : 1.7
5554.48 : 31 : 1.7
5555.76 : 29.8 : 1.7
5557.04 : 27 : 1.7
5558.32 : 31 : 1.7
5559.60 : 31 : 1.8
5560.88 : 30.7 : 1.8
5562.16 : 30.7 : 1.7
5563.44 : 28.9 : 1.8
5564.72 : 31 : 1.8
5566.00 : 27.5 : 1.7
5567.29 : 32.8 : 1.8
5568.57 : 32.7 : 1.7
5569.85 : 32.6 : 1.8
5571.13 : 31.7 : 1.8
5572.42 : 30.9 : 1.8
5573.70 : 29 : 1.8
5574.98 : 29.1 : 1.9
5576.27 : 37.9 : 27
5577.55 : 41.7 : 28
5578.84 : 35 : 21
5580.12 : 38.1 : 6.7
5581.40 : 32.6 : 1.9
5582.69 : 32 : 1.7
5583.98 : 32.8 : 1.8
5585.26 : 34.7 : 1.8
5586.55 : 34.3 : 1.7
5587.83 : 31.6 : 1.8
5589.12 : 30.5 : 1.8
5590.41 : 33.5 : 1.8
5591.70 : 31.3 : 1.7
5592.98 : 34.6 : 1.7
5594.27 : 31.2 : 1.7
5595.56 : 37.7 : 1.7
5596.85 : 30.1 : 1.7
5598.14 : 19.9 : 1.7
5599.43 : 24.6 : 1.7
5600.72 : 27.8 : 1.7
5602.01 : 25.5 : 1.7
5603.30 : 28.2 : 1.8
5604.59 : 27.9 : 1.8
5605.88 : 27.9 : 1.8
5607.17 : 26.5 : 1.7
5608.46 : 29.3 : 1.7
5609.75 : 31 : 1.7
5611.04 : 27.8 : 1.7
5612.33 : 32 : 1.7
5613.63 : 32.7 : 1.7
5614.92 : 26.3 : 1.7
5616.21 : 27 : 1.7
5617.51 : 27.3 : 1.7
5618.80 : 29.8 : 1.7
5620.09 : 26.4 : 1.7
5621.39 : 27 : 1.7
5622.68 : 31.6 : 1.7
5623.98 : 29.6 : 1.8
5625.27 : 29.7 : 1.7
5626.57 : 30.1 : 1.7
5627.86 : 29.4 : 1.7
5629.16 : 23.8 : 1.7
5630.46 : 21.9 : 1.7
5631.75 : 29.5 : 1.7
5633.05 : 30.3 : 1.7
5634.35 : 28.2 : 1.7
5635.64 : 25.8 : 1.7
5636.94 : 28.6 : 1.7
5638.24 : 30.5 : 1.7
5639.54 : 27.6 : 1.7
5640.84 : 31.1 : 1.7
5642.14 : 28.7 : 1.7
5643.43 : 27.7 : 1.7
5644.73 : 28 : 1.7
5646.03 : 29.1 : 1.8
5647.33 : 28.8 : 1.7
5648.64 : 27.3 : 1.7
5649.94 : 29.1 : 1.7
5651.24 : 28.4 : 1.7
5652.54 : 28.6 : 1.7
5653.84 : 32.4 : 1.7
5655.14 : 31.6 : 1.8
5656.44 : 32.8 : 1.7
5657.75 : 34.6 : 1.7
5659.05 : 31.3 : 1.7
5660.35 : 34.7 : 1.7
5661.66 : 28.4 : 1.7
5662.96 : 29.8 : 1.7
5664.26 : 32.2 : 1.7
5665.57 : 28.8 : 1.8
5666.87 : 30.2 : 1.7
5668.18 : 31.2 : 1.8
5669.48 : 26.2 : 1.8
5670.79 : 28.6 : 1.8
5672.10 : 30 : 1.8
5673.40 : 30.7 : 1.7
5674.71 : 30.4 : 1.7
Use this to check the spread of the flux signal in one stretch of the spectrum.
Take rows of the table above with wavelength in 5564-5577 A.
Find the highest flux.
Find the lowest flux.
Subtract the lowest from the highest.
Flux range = 10.4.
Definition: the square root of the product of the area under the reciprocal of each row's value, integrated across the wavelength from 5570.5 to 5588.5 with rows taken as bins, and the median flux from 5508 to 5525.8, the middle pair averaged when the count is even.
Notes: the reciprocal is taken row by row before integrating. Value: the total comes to 3.87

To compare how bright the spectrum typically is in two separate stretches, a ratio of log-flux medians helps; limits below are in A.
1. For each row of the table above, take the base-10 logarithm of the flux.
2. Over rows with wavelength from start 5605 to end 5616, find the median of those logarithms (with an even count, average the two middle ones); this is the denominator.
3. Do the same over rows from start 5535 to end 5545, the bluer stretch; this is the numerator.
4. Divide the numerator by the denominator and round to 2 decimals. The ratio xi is 0.97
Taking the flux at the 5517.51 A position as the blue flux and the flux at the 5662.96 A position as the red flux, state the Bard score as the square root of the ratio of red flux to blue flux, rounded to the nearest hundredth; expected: 0.99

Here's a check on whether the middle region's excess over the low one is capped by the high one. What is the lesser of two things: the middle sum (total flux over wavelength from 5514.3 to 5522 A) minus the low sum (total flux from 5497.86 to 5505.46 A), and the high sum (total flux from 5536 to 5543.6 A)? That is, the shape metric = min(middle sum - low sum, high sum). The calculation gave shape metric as 9.5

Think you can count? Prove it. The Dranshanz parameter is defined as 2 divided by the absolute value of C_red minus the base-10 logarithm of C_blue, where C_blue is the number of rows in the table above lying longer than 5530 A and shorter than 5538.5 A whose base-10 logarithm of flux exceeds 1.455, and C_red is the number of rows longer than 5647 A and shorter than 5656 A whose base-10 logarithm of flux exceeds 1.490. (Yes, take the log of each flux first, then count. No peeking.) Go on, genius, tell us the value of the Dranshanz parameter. 1.0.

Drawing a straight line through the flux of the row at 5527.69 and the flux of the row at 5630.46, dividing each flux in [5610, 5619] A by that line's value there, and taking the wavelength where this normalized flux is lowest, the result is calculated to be 5614.92 A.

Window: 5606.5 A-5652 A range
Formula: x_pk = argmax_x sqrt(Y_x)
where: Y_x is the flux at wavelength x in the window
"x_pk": 5613.63 A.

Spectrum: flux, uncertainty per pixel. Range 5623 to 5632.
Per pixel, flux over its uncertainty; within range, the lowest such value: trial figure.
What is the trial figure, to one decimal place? 12.9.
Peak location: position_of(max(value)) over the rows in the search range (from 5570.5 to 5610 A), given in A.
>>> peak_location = 5577.55 A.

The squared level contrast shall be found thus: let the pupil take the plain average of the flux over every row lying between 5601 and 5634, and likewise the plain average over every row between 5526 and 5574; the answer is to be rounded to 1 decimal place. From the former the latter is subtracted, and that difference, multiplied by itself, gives 0.0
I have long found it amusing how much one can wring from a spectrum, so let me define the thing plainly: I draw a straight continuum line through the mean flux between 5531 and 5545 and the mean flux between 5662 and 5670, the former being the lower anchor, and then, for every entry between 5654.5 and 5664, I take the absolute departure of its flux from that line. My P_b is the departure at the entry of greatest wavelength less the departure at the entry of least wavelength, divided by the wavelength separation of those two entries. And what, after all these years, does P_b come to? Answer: -0.25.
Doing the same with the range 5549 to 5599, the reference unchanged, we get 0.17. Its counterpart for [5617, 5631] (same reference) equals 0.44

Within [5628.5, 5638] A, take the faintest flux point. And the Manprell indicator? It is 21.9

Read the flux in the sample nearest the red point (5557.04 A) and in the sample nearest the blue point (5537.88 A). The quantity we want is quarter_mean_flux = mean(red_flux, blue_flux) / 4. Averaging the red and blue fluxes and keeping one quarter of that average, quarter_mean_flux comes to 6.5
